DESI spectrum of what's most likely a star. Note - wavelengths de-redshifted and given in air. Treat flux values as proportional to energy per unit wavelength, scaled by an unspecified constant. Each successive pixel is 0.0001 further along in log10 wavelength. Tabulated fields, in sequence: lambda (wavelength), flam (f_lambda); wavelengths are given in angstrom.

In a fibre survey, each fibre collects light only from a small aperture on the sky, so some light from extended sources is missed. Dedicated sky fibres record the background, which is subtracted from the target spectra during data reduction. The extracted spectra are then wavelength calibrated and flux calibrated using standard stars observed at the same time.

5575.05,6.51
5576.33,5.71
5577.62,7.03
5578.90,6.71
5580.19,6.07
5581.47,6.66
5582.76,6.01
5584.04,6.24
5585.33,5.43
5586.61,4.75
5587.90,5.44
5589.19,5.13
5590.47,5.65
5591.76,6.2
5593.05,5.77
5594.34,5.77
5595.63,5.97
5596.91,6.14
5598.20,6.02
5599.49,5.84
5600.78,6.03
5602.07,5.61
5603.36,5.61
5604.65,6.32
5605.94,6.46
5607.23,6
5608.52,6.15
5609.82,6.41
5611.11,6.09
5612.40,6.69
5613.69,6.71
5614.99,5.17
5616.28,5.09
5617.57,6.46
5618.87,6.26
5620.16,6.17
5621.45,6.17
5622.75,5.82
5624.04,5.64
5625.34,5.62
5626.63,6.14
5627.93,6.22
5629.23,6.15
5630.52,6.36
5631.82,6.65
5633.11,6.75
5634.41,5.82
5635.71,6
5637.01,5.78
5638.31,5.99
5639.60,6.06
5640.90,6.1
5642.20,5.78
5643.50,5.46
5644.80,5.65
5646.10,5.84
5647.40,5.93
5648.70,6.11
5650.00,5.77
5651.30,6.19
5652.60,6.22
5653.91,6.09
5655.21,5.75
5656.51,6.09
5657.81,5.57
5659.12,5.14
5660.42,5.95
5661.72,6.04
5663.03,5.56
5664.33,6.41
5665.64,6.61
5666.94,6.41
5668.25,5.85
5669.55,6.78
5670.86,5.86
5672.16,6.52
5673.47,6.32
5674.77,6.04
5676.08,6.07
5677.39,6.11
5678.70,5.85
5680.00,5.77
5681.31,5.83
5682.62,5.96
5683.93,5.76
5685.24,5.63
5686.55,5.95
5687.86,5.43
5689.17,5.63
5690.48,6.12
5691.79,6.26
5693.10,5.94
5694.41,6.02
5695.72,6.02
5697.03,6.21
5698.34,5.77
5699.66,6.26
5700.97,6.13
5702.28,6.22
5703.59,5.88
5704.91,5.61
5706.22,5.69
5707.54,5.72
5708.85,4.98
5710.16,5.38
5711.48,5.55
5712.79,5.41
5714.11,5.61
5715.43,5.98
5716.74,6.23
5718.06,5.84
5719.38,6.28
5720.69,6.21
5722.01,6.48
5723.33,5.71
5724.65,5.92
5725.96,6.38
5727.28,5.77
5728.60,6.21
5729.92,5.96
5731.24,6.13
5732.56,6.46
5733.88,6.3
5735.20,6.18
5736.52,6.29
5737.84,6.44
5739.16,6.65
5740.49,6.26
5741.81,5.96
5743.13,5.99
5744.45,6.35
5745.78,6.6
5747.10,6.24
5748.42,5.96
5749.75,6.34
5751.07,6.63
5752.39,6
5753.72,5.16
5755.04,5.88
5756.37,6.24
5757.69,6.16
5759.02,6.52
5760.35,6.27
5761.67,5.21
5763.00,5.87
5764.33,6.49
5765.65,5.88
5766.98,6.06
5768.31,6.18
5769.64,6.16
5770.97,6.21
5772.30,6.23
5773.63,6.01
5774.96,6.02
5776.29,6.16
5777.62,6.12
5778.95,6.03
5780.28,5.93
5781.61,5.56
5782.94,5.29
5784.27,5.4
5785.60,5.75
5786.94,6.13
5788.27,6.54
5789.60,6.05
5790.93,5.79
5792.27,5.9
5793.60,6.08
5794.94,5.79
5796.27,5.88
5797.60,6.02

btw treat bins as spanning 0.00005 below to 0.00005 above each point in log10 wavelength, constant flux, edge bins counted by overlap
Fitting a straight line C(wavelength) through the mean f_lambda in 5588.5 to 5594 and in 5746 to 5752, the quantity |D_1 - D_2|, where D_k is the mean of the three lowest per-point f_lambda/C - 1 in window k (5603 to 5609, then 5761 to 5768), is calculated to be 0.14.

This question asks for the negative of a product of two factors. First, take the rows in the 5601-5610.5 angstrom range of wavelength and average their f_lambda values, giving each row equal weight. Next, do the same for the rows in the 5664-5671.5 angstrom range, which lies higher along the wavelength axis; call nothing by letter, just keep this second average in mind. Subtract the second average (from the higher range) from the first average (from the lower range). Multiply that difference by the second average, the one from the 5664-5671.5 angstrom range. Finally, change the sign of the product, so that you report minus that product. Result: 1.5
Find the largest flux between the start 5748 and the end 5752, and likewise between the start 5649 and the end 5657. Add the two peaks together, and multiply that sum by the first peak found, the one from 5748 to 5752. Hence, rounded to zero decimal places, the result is 85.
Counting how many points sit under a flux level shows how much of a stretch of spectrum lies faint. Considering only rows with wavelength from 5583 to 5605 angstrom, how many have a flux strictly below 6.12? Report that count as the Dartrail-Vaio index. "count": 13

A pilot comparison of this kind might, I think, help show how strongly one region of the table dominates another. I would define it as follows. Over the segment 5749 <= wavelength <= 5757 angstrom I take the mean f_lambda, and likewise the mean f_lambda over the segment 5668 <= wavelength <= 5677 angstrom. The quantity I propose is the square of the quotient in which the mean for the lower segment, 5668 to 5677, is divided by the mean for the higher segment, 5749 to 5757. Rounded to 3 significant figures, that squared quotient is 1.06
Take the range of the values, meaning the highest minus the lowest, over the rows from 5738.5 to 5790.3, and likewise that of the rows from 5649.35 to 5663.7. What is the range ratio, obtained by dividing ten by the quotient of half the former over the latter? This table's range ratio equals 14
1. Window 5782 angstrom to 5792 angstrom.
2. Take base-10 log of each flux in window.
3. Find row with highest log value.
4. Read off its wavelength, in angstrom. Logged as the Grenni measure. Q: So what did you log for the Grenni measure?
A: 5788.27 angstrom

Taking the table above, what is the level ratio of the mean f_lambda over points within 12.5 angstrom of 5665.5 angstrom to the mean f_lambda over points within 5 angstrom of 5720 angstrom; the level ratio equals 1.00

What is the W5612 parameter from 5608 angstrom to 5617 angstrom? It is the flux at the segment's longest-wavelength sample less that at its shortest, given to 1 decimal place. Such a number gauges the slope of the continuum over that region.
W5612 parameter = -1.1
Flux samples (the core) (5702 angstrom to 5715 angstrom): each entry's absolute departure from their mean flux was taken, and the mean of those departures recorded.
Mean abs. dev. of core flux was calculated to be 0.22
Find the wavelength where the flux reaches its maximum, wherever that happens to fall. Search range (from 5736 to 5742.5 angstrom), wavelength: 5739.16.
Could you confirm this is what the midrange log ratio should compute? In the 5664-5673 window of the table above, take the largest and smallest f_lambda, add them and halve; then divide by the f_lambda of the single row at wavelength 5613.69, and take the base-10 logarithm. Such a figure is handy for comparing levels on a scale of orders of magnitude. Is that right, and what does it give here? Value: -0.03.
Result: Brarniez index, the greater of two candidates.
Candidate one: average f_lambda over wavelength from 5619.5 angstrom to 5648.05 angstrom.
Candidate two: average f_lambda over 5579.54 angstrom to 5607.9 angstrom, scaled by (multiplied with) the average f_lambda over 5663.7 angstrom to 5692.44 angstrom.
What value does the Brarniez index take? 35.5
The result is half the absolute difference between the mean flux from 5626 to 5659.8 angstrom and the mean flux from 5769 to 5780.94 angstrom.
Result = 0.056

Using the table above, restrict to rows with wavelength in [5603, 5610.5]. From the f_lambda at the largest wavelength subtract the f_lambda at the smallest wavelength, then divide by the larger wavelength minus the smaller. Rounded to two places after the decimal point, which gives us 0.12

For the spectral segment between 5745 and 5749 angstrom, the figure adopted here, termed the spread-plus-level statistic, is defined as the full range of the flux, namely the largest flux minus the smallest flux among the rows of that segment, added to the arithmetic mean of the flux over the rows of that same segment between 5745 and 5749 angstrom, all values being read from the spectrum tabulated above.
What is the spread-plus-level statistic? 6.91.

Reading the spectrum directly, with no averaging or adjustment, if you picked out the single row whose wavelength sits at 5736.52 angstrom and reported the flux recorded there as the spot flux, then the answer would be 6.29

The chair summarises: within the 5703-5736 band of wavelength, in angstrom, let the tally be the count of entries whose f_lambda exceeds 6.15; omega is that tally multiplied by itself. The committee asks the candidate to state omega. 81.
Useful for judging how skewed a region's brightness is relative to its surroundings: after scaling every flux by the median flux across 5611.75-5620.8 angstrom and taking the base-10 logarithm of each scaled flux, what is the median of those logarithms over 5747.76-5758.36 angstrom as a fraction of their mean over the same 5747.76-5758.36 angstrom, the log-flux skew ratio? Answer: 0.79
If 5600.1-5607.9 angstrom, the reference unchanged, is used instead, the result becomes 0.93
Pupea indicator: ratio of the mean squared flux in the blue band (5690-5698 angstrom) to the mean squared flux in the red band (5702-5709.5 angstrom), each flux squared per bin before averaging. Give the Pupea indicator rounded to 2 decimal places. 1.15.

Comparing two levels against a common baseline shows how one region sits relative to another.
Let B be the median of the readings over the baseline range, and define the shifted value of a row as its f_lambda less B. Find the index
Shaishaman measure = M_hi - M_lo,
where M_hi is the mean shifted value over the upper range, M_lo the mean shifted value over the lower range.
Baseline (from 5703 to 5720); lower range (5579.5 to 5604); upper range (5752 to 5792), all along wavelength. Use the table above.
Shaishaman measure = 0.17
